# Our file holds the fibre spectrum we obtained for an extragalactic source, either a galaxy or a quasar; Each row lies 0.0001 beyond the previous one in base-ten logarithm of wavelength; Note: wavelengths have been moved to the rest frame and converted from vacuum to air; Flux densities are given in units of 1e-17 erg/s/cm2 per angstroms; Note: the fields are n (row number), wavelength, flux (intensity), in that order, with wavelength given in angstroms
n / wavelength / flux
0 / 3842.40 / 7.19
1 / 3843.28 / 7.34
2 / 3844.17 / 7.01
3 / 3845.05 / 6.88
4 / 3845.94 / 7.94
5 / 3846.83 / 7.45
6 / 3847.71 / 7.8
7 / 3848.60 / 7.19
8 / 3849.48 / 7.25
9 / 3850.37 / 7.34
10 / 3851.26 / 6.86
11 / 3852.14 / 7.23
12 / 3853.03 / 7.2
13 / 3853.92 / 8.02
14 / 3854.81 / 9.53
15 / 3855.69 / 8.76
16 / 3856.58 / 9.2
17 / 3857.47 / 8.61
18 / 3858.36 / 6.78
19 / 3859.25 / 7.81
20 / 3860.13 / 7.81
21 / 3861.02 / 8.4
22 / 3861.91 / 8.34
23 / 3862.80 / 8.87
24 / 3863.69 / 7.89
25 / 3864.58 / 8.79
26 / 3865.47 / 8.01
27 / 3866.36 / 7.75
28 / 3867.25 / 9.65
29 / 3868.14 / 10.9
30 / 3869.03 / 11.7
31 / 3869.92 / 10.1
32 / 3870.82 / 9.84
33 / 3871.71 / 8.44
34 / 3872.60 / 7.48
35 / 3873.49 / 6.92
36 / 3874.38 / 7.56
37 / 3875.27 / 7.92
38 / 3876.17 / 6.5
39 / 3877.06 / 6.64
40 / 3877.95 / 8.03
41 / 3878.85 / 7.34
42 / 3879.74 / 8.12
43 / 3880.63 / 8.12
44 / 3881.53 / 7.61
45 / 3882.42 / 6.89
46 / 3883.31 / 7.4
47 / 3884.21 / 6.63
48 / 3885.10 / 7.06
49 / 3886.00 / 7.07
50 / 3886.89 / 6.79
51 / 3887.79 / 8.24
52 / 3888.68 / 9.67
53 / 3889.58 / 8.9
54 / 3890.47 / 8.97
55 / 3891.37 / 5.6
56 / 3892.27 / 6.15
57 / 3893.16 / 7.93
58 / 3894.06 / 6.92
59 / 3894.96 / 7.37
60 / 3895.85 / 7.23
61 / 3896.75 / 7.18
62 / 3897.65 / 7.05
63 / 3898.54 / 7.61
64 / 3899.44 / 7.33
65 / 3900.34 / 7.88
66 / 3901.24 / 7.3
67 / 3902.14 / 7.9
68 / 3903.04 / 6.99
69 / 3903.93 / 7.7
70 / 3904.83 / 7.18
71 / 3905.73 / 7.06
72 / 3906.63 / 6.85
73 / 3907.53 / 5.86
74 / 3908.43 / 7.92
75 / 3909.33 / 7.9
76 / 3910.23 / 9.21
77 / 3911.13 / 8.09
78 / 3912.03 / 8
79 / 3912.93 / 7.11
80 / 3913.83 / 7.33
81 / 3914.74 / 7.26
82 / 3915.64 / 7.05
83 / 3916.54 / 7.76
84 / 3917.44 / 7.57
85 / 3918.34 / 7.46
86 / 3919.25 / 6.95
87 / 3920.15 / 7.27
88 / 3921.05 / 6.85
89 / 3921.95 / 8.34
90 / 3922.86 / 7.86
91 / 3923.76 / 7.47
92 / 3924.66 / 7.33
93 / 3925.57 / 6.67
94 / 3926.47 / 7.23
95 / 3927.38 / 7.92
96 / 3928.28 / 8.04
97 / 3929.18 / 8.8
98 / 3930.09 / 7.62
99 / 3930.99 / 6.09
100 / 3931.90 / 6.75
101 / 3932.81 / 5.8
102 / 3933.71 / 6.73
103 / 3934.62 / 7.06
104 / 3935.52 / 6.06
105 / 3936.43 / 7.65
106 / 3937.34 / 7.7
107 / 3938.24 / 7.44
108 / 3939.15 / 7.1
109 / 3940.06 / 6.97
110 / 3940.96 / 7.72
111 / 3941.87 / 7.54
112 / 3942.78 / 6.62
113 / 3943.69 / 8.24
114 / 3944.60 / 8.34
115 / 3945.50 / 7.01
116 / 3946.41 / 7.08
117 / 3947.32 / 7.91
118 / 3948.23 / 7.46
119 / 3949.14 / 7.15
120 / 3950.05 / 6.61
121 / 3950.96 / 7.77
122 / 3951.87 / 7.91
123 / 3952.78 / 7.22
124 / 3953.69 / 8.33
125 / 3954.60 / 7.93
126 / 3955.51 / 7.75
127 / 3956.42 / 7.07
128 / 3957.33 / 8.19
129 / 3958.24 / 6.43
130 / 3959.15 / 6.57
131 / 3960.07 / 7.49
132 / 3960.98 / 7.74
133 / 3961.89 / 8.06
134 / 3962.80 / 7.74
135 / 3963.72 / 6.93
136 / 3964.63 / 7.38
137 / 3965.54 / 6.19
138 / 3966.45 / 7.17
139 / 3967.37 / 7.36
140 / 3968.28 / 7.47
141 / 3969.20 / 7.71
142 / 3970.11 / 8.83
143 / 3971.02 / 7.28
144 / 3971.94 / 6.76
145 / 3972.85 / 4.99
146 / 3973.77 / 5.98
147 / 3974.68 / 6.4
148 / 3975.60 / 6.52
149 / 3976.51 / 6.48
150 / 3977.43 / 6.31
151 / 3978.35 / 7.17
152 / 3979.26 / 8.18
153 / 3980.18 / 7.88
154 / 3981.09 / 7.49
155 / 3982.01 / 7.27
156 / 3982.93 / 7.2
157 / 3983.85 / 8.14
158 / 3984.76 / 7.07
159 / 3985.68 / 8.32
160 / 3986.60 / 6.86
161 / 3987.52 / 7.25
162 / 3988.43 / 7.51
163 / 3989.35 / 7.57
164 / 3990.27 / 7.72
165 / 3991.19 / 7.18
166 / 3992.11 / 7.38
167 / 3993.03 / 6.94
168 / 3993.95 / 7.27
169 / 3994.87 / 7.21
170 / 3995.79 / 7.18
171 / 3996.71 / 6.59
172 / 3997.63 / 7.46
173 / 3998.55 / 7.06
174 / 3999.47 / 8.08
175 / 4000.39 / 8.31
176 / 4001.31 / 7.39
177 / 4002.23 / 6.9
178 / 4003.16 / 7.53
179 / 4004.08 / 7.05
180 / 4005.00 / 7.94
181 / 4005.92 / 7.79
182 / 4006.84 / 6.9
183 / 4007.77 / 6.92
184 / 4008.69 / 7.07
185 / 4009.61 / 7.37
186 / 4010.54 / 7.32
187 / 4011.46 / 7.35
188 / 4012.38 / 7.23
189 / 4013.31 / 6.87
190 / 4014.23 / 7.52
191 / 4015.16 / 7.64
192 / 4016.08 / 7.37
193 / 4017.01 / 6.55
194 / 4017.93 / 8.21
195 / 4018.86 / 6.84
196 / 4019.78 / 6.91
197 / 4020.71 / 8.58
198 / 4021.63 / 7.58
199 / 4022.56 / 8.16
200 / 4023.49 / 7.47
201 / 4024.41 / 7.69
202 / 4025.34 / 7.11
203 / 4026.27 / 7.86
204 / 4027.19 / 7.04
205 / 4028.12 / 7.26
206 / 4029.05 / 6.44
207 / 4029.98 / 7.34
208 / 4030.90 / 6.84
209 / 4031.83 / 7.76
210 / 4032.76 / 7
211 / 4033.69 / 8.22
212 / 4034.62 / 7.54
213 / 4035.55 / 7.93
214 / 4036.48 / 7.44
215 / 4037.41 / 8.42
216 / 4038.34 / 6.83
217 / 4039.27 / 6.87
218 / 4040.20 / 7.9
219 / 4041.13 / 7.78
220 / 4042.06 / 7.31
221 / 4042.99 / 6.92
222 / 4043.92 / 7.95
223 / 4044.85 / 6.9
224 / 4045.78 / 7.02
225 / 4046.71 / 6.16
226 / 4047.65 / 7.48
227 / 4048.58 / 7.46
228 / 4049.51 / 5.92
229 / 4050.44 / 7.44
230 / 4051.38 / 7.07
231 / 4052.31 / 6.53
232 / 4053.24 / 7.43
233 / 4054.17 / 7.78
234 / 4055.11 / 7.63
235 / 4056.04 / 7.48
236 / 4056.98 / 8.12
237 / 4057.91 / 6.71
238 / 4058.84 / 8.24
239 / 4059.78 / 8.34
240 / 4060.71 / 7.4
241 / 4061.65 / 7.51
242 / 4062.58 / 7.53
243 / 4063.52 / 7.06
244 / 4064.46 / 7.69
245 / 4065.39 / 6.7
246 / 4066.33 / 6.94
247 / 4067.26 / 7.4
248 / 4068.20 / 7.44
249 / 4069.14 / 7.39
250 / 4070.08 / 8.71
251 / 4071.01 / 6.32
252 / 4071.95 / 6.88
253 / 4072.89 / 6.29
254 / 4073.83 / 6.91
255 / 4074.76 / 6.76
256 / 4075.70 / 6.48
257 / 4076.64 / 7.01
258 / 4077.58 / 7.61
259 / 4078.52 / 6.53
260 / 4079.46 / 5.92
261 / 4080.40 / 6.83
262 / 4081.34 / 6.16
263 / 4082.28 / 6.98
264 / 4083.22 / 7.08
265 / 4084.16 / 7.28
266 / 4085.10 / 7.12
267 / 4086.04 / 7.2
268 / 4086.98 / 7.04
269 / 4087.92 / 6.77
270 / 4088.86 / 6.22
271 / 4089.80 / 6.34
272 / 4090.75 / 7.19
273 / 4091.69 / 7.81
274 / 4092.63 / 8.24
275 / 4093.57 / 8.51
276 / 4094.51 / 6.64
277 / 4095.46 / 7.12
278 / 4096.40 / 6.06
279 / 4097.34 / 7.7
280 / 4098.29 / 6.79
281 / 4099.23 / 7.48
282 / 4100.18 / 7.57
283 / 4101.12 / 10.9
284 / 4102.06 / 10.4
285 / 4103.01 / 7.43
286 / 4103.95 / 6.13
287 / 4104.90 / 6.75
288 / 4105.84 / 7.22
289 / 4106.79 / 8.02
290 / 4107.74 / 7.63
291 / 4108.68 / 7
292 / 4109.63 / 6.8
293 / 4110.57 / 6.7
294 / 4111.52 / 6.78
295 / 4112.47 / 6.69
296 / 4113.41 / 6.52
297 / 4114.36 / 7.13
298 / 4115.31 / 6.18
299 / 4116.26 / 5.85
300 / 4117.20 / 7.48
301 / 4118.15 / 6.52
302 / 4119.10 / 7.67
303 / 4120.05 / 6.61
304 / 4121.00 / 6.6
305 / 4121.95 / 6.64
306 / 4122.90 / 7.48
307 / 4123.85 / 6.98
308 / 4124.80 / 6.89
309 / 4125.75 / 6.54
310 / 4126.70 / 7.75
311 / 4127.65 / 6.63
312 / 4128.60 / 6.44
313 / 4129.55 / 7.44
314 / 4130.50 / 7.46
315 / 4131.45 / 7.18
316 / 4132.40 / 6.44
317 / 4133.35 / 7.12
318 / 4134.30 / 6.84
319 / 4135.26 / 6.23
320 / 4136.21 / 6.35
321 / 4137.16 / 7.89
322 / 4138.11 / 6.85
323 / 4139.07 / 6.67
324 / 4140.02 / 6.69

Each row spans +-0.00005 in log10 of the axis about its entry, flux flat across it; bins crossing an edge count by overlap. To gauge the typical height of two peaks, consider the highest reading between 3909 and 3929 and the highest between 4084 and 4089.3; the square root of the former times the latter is 8.2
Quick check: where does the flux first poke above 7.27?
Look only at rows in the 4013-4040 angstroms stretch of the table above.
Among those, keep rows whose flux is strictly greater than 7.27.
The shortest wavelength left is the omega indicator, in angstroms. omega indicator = 4014.23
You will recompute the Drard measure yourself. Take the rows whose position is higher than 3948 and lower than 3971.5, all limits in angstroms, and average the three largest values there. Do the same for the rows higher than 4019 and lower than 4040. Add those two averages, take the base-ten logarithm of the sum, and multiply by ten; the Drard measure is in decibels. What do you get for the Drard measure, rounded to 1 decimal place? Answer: 12.3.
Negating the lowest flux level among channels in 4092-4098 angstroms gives -6.06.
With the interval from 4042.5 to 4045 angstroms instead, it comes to -6.90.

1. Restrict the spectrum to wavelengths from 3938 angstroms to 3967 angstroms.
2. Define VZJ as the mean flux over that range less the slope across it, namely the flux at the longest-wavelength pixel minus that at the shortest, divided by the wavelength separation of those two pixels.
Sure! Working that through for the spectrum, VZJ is 7.42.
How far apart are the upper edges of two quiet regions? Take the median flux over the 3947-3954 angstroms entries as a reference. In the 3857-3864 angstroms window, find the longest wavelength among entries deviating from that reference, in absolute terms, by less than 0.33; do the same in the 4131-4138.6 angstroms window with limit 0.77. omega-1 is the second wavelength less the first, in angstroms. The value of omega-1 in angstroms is 274.4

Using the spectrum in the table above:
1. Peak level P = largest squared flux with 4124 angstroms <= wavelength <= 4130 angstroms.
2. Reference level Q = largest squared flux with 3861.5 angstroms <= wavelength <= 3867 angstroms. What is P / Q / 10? 0.076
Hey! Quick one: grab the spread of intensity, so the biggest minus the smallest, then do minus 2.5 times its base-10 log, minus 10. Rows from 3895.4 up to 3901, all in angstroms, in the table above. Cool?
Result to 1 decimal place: -9.8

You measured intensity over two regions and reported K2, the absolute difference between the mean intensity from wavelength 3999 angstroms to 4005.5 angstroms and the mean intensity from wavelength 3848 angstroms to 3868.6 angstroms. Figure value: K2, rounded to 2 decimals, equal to 0.58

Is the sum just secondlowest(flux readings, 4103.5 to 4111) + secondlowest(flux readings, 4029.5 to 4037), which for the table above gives 13.7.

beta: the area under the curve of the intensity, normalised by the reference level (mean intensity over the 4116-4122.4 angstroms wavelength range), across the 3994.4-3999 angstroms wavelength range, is 4.8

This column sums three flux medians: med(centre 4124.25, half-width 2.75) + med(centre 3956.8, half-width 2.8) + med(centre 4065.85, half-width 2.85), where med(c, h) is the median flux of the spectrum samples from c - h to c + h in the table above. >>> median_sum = 21.6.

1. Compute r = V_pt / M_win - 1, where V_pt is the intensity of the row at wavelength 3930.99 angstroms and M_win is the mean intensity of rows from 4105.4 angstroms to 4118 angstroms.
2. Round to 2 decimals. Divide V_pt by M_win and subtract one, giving -0.12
